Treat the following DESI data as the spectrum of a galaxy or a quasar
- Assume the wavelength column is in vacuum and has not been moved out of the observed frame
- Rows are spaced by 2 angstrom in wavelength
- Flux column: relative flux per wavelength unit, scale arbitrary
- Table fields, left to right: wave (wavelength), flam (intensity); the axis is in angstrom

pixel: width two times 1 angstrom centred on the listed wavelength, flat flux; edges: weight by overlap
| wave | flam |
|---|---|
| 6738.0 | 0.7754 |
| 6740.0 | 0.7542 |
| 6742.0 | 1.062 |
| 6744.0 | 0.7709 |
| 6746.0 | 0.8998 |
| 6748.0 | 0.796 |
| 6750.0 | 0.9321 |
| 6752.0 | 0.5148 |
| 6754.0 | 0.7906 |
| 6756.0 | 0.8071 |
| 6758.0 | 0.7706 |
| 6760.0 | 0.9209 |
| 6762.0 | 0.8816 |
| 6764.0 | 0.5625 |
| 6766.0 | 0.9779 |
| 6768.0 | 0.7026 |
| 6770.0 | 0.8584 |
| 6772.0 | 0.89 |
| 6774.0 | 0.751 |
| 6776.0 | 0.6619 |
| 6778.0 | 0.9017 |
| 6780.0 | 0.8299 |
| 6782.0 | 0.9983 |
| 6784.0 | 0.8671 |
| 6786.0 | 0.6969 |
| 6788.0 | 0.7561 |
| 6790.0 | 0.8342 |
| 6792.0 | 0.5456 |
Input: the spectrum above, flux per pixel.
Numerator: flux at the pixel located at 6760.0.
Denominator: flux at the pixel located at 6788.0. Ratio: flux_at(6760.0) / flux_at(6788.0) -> 1.22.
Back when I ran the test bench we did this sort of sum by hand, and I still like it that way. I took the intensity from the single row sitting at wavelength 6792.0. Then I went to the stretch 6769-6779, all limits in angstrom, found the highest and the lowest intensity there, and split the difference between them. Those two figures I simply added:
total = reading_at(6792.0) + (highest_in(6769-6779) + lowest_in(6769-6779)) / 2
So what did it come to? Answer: 1.33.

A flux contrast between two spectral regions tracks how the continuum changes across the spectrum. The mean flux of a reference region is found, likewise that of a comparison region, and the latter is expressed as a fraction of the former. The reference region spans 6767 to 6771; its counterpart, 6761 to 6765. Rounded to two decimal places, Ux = 0.93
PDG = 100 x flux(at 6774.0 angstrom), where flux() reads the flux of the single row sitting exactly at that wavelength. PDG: 75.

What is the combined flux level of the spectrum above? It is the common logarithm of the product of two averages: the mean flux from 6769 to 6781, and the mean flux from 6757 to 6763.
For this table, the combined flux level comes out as -0.155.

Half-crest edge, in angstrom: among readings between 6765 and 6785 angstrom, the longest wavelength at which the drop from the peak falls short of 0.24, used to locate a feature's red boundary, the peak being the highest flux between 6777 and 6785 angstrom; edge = 6784.0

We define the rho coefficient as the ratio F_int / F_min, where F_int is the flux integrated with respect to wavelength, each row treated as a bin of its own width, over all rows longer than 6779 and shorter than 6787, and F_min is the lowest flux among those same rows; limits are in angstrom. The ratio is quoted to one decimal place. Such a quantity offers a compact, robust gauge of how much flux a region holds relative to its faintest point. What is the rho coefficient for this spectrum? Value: 9.7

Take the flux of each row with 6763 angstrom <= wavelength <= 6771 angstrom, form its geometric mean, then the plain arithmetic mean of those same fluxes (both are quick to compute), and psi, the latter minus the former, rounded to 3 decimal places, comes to 0.016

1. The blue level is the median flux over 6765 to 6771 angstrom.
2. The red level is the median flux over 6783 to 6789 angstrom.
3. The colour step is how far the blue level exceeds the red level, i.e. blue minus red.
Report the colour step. 0.10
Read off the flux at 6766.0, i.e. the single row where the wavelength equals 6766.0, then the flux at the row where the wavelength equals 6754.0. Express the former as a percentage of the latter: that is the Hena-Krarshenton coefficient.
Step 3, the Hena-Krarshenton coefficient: 124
